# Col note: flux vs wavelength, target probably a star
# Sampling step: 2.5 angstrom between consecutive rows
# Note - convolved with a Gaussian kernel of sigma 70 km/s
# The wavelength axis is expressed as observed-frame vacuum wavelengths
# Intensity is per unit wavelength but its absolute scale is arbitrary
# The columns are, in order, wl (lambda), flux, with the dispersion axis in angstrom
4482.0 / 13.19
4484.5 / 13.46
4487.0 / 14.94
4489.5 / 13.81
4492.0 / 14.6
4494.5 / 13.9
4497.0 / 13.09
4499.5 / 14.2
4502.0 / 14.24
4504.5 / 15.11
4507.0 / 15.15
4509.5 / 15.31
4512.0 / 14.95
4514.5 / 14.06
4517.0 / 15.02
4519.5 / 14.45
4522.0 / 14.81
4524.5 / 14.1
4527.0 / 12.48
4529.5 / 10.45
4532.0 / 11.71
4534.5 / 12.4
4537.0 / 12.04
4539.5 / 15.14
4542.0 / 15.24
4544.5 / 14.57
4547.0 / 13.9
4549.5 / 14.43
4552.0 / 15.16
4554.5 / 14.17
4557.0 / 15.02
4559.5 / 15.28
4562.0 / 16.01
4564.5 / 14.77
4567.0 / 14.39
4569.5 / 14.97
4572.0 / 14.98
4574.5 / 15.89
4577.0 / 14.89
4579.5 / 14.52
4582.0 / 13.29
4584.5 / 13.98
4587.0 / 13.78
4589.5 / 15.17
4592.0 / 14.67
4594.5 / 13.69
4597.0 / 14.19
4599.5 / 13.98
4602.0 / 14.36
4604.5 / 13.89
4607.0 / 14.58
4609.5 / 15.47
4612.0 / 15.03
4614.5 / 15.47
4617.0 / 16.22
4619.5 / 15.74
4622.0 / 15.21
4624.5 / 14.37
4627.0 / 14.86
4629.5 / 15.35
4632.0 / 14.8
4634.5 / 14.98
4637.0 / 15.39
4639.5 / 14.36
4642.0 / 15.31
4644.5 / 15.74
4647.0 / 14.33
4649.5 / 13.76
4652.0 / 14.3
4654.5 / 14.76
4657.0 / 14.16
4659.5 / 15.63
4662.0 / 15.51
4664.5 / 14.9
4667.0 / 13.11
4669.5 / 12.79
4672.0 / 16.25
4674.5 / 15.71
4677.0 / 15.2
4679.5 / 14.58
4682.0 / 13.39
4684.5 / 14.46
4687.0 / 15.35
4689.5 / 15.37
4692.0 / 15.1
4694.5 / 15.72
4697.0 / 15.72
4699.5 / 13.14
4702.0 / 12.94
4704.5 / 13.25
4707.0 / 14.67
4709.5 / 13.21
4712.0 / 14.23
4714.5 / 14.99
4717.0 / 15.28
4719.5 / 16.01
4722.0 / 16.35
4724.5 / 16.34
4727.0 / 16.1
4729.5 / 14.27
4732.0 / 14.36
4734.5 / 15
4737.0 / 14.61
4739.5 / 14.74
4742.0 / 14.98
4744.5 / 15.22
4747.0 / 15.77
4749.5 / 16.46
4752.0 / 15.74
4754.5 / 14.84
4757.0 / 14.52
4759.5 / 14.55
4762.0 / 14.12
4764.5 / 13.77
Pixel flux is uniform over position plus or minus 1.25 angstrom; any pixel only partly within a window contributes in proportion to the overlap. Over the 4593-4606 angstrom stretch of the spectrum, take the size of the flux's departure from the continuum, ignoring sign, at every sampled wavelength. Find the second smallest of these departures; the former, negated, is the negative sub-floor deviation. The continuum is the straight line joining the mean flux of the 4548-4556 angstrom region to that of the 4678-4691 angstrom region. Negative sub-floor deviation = -0.41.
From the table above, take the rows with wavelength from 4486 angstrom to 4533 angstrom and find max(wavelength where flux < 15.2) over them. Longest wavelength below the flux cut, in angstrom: 4532.0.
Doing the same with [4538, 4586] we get 4584.5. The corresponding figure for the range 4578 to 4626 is 4624.5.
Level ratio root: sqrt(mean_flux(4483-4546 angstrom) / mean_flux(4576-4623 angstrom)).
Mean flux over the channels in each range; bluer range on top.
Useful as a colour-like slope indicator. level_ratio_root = 0.977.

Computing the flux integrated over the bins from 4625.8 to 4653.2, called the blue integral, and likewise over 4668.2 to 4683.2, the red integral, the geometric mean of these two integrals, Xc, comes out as 299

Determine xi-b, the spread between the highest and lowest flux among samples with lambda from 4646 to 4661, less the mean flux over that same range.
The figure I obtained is -12.6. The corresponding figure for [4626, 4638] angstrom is -14.5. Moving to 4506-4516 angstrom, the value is -13.6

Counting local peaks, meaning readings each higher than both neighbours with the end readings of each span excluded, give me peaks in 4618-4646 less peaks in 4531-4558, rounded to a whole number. -1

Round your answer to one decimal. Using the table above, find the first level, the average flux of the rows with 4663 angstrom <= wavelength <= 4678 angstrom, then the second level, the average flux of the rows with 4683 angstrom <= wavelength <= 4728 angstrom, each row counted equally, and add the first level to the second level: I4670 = 29.6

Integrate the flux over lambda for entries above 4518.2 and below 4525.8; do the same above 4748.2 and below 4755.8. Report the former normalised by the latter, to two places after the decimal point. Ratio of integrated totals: 0.92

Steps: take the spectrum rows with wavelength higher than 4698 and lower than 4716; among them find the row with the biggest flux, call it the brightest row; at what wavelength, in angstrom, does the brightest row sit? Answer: 4714.5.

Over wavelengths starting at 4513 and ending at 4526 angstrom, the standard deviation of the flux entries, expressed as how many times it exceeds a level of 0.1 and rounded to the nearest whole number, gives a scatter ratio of 4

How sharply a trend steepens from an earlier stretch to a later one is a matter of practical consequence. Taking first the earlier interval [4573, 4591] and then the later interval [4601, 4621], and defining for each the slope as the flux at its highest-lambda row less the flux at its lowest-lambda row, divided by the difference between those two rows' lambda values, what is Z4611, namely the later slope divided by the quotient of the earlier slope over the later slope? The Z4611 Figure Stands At -0.13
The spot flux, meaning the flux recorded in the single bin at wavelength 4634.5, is 14.98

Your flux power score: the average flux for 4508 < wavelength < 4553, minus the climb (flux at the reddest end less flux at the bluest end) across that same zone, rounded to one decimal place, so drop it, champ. 14.1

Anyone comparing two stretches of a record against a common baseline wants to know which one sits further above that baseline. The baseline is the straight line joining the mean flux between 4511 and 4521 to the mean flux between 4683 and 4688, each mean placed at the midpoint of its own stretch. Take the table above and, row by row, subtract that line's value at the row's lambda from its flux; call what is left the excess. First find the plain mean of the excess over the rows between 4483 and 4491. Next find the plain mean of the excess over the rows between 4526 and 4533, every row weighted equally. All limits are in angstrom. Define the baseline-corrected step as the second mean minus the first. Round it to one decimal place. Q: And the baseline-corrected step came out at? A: -2.6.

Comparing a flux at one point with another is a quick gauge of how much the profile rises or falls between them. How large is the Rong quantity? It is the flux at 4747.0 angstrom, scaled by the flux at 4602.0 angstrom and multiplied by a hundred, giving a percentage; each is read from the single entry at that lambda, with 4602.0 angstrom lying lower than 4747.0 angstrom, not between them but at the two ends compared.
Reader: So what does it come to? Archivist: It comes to 110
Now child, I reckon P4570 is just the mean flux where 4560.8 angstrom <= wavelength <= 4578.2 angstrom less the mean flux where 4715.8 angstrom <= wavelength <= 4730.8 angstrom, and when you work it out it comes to -0.60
